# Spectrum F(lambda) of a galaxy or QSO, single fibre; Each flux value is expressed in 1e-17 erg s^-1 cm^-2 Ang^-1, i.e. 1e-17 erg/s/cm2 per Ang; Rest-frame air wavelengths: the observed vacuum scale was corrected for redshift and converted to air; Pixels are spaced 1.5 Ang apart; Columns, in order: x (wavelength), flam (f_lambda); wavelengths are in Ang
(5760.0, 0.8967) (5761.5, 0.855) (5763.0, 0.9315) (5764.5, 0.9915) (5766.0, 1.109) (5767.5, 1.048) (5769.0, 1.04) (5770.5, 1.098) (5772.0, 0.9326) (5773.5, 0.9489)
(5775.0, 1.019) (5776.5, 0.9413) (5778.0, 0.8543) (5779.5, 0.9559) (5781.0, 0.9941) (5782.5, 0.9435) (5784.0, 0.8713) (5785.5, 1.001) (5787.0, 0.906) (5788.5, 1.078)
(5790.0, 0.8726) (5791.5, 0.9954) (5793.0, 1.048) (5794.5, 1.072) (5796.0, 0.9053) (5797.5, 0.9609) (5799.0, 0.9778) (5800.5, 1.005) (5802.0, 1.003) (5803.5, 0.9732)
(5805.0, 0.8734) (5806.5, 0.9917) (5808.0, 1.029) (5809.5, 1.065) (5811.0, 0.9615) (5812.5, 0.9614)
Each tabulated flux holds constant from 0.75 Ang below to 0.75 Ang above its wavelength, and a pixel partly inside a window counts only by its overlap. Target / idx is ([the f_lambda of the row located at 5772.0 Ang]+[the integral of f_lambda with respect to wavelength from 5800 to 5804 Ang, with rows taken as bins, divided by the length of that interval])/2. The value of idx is 0.96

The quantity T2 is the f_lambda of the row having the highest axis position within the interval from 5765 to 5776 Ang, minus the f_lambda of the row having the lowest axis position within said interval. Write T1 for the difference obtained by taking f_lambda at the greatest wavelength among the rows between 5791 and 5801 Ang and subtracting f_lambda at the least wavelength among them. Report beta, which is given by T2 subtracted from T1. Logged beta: 0.10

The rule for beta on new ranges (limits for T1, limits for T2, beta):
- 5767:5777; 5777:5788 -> -0.16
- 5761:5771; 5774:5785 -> 0.39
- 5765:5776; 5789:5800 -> -0.20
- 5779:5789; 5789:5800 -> 0.02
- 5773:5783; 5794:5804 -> 0.09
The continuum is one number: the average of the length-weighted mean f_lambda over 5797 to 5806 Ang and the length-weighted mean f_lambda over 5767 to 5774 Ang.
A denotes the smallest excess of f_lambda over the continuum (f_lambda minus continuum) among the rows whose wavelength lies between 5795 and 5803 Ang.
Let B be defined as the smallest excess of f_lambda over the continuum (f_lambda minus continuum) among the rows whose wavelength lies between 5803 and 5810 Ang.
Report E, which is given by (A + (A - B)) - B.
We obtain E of 0.06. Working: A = -0.09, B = -0.117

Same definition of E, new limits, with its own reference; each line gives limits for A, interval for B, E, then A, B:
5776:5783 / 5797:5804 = -0.21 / -0.14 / -0.030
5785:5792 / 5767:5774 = -0.12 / -0.12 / -0.058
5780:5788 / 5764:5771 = -0.24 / -0.12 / 0.001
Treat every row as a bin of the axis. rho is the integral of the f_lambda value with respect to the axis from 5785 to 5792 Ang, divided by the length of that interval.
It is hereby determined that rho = 0.969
